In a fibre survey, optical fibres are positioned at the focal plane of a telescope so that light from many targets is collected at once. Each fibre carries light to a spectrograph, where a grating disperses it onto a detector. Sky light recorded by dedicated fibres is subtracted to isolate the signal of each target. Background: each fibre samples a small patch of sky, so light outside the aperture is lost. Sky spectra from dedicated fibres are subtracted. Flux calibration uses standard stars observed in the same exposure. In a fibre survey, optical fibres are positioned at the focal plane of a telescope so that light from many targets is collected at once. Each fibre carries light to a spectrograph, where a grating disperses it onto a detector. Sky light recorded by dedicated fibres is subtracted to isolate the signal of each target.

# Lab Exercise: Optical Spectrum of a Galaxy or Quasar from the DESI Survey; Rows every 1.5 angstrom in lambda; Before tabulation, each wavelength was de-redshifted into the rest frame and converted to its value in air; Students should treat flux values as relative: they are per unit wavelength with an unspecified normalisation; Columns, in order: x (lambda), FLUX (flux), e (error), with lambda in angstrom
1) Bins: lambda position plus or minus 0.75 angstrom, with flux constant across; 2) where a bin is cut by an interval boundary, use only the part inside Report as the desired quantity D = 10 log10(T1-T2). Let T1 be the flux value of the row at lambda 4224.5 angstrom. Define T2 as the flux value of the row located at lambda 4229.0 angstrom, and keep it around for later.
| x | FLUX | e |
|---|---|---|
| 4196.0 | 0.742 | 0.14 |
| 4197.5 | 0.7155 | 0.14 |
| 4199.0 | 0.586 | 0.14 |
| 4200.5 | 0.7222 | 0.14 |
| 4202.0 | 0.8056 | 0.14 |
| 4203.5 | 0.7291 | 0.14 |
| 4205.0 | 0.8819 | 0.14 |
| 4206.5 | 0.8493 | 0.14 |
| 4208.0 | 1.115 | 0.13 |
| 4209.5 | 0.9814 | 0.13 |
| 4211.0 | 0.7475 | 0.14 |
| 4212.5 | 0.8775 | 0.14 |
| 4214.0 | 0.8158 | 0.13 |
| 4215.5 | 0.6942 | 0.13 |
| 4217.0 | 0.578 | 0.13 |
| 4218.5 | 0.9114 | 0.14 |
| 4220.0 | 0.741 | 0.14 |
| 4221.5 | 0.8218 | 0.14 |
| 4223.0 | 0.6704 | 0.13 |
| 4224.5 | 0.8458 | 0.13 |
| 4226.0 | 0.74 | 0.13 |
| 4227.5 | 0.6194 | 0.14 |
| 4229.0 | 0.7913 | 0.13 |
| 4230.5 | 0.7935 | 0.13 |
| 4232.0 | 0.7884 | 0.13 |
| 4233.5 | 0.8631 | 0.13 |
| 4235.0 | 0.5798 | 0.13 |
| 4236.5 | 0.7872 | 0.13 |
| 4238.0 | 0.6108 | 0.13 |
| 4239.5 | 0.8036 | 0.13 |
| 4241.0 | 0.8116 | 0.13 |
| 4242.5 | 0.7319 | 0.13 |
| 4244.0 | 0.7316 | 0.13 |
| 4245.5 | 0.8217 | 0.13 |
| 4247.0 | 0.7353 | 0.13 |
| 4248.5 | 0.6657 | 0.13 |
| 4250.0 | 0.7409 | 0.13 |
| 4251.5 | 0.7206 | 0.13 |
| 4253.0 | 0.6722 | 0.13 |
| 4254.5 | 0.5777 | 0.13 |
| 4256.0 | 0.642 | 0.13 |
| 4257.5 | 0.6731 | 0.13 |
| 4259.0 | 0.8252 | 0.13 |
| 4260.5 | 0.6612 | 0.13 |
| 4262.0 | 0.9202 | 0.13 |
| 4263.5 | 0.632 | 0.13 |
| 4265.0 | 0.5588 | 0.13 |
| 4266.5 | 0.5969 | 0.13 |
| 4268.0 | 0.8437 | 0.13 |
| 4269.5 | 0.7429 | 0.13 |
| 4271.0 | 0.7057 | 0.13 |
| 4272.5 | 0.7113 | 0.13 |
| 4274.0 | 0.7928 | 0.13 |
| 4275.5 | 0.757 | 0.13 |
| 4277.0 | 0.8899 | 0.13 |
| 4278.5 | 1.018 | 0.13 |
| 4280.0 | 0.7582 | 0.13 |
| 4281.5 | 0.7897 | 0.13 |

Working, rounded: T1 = 0.8458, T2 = 0.7913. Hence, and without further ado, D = -13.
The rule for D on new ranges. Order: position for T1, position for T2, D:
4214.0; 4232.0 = -16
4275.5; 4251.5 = -14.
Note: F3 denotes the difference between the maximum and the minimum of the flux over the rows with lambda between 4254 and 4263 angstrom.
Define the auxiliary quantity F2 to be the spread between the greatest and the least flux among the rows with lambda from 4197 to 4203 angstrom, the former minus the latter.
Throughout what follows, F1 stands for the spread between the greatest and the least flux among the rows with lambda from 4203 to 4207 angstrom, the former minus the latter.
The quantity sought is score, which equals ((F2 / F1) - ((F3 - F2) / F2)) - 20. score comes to -19.1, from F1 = 0.15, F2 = 0.22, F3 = 0.34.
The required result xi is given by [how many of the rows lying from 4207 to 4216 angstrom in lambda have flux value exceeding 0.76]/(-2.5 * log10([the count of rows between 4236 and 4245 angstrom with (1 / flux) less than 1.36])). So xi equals -3.35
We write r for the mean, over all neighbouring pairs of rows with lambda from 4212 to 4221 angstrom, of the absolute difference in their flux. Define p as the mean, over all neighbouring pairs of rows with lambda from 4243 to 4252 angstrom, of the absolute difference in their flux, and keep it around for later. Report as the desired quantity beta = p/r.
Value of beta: 0.4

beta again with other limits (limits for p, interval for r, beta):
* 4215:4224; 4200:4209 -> 1.4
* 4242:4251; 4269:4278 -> 1.1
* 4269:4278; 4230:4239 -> 0.4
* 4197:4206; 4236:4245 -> 1.3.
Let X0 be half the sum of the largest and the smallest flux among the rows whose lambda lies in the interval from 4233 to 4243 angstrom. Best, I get 0.721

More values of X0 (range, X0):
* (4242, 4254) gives 0.744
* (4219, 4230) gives 0.733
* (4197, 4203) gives 0.696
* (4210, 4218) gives 0.728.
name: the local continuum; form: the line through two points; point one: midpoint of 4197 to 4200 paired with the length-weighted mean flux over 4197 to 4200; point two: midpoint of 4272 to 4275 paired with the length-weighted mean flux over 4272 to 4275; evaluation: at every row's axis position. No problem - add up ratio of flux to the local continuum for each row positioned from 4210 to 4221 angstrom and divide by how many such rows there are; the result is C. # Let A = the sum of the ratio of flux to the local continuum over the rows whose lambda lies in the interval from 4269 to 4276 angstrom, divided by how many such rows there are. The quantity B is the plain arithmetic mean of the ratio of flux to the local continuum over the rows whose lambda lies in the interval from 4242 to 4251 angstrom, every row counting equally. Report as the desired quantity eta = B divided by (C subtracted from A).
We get -7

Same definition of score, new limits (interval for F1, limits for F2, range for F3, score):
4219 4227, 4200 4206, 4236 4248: -19.4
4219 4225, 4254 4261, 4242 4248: -18.0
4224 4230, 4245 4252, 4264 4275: -20.1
